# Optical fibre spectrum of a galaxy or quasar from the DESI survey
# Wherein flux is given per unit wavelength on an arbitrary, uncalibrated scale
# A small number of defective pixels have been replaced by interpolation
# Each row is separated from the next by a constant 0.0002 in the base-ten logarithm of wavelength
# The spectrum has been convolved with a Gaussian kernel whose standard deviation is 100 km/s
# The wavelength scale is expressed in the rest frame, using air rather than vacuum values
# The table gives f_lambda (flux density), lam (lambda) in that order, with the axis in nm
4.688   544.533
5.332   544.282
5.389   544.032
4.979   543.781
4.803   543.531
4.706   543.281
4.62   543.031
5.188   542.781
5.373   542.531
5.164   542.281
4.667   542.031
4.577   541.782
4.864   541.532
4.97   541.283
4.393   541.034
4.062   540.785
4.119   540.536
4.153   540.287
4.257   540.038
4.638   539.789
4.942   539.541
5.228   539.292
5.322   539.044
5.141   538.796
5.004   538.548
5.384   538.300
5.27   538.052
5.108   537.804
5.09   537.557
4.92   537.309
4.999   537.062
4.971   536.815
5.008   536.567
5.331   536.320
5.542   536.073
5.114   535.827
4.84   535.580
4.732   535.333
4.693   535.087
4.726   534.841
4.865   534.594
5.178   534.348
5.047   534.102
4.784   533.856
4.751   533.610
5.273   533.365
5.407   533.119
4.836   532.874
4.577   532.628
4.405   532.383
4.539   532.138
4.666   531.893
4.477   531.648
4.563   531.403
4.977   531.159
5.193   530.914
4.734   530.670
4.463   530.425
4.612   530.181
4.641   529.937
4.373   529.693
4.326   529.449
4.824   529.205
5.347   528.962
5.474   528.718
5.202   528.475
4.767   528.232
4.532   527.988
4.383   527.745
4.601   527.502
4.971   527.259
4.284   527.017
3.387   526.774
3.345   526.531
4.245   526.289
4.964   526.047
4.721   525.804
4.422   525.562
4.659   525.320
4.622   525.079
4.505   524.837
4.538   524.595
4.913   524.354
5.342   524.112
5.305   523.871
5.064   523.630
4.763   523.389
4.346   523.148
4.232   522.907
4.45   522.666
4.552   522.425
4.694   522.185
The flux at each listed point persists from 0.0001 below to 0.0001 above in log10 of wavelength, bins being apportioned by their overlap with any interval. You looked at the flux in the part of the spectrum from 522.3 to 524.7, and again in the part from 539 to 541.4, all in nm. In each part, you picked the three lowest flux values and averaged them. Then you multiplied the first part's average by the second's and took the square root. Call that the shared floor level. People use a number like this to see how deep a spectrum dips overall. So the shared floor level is 4.23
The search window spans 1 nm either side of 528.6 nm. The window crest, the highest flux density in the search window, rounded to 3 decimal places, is 5.474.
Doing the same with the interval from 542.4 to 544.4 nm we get 5.389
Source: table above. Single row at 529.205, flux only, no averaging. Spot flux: 4.824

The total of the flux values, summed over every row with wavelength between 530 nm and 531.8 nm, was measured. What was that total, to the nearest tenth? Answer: 33.0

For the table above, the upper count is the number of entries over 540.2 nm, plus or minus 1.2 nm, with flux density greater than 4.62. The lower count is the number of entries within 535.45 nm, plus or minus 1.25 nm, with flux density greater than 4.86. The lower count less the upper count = 1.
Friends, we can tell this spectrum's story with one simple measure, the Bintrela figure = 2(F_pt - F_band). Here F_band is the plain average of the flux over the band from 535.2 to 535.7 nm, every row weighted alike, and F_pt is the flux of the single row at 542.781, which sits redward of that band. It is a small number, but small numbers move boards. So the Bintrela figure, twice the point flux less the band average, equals 0.8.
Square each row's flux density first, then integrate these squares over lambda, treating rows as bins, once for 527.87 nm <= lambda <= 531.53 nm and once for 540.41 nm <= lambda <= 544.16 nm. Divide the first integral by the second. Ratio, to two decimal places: 0.98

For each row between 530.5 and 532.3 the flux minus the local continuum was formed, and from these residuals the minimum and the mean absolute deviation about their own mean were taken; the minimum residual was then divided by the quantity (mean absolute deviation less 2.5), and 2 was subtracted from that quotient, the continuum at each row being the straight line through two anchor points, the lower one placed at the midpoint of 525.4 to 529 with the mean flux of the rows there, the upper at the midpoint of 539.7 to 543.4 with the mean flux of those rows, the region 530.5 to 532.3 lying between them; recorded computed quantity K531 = -1.95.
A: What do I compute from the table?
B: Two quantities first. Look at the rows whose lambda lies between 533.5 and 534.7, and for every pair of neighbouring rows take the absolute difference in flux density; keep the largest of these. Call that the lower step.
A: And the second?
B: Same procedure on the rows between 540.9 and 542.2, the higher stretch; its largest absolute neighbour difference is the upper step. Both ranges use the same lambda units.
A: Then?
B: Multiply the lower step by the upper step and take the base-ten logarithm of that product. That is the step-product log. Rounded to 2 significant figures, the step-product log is -0.74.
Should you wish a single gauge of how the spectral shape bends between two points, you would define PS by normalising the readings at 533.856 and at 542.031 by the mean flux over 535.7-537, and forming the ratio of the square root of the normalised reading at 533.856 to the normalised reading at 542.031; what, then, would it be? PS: 1.07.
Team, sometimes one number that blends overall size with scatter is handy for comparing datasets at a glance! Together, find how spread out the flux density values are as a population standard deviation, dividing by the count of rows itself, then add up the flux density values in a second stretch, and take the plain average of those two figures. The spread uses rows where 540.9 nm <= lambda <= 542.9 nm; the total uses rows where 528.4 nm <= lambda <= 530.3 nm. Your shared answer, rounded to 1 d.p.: 19.6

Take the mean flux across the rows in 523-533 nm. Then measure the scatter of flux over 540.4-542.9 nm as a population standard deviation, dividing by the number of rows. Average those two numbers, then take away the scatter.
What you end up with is 2.11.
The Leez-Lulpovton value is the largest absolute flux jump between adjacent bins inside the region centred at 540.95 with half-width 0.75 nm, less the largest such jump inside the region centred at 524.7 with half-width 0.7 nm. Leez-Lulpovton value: 0.15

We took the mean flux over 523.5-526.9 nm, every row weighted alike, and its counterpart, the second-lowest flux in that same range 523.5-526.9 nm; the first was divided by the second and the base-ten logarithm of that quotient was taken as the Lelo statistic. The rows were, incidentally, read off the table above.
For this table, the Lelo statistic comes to 0.13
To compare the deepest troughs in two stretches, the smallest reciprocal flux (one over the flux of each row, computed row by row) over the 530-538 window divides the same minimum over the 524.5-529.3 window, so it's 1.01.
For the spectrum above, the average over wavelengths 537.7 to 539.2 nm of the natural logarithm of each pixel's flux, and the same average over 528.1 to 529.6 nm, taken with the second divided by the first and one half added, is 1.47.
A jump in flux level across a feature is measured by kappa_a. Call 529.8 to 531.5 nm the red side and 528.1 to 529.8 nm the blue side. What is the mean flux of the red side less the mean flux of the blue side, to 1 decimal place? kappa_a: -0.2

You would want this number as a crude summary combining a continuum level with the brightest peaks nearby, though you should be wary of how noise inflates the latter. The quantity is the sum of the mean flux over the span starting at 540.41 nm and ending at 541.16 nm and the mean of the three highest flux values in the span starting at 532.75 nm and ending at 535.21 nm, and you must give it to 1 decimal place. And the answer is 9.5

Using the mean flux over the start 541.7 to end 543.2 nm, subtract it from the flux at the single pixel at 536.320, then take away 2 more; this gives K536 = -1.6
